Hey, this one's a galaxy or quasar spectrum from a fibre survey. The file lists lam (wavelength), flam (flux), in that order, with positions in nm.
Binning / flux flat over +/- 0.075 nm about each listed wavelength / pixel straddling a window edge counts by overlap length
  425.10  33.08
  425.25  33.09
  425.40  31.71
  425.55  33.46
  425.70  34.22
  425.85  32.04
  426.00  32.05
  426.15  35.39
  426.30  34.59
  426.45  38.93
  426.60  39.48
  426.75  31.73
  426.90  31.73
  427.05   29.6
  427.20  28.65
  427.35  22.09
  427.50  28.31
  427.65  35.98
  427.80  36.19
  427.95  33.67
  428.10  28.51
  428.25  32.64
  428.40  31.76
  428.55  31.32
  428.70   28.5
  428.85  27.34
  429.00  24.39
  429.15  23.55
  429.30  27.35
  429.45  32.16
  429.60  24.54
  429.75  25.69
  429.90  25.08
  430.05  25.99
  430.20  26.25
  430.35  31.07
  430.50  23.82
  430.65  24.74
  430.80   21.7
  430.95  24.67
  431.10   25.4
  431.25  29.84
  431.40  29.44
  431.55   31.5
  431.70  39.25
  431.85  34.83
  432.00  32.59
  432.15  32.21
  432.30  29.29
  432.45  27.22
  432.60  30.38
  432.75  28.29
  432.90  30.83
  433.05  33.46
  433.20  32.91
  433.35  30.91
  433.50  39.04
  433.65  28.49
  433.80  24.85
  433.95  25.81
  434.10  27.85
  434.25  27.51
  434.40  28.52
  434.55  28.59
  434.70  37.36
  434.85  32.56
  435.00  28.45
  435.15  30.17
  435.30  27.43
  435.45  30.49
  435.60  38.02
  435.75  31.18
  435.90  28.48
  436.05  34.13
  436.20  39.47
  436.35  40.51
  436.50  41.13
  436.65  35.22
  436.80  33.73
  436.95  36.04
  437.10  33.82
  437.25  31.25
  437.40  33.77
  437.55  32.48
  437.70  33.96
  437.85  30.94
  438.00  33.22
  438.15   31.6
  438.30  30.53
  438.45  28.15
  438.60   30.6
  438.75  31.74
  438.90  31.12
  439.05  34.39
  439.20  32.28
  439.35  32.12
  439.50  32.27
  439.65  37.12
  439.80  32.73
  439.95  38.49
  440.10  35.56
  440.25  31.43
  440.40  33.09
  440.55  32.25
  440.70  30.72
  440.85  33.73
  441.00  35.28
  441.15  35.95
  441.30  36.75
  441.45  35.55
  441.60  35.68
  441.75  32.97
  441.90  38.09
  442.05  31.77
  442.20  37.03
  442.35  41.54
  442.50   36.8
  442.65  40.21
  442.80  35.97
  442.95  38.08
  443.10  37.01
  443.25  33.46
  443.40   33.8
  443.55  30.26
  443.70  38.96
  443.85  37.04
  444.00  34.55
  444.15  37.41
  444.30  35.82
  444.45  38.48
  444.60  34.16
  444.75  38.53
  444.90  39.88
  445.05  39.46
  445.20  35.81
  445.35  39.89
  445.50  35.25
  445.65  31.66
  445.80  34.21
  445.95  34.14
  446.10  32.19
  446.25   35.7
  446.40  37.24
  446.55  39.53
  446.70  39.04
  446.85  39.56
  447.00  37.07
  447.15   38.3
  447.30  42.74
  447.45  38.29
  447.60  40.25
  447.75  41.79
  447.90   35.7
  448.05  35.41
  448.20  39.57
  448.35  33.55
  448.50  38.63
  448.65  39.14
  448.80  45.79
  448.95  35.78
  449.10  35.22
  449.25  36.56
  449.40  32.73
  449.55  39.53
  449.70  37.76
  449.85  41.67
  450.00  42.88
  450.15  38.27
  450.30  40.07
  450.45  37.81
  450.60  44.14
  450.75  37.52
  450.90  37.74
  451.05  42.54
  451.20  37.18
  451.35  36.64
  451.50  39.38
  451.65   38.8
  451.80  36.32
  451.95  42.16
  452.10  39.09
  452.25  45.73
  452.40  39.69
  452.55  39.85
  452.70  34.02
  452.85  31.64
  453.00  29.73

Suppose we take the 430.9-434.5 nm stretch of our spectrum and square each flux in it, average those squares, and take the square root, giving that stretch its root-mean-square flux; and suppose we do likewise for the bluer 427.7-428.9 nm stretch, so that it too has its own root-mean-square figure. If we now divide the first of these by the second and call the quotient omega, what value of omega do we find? 0.97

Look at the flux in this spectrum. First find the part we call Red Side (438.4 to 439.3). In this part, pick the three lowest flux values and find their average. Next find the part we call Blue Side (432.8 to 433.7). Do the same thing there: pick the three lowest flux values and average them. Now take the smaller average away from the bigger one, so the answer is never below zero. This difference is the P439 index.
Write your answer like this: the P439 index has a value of 0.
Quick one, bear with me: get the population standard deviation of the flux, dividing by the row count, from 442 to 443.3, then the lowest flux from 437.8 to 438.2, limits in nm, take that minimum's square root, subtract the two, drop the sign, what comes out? 2.7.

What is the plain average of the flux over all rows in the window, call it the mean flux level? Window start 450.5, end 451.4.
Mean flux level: 39.3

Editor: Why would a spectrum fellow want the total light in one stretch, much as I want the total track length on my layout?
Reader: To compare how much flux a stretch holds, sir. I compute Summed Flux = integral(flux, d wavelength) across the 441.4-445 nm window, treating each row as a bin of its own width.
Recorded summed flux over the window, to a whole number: 131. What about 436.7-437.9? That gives 40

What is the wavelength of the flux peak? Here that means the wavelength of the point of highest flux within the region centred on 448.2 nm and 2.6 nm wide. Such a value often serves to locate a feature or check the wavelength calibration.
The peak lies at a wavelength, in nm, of 448.80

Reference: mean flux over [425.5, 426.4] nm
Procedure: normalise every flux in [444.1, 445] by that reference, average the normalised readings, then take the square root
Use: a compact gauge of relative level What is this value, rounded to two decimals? 1.05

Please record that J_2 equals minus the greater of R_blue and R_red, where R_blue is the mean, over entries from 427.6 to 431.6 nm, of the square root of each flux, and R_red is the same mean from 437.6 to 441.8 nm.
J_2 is -5.76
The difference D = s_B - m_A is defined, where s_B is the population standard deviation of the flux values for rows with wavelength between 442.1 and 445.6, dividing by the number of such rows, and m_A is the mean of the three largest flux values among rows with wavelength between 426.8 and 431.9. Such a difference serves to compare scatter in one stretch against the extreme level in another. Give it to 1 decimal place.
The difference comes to -34.6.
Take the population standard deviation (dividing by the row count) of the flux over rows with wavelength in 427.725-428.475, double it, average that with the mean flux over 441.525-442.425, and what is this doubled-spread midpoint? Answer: 20.6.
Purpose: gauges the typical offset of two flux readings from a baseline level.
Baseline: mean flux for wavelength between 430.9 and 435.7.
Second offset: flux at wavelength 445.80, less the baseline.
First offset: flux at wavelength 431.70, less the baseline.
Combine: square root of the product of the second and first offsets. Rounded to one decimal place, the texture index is 5.6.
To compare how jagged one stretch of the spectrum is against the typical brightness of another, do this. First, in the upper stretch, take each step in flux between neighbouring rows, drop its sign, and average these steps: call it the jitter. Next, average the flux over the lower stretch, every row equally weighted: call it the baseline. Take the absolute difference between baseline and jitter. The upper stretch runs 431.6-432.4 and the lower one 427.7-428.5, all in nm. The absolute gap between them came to 30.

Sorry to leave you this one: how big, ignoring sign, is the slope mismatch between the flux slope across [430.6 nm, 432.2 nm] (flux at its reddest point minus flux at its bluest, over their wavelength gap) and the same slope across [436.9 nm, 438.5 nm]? 10.2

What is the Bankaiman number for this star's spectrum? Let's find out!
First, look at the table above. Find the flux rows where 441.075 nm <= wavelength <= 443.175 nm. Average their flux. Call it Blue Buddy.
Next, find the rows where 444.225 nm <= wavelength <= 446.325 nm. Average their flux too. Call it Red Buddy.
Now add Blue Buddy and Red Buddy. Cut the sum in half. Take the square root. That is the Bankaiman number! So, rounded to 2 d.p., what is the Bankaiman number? 6.03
